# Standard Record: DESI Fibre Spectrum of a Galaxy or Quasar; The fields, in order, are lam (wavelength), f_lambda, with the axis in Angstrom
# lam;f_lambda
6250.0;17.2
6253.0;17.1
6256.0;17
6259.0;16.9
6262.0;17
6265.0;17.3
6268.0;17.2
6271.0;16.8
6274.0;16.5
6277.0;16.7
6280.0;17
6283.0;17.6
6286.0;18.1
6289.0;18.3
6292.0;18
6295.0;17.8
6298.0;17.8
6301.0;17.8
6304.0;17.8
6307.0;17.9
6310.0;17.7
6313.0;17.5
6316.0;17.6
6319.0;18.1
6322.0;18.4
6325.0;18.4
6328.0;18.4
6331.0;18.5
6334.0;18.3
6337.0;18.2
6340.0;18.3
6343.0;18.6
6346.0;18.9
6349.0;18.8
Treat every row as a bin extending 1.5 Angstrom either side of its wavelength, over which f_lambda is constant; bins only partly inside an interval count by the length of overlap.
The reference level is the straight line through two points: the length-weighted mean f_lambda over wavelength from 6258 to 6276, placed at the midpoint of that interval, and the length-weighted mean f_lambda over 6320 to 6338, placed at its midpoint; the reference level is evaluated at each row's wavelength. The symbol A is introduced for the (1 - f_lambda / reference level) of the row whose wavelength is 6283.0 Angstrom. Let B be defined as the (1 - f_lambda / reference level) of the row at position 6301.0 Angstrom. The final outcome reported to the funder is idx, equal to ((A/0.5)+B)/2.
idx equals -0.019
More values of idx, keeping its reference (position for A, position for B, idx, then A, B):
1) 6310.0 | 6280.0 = 0.020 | 0.013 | 0.014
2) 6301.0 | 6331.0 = -0.007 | -0.004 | -0.005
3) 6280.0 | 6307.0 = 0.013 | 0.014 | -0.002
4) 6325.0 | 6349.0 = -0.006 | -0.007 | 0.001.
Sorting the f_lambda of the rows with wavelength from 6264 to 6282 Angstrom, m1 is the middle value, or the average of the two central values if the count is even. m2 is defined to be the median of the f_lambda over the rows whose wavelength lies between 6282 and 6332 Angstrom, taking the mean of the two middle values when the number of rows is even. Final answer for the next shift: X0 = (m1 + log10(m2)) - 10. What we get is 8.2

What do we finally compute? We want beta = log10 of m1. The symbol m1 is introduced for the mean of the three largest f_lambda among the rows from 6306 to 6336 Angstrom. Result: 1.27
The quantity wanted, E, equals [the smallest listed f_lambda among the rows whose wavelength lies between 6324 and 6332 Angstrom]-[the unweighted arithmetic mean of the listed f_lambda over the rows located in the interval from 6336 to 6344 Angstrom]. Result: 0.03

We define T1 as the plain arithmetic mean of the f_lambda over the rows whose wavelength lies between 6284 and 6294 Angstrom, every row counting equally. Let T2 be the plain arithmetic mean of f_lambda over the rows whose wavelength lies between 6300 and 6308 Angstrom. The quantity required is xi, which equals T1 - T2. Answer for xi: 0.3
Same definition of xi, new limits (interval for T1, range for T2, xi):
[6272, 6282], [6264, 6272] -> -0.4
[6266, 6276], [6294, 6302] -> -1.0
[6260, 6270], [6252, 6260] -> 0.2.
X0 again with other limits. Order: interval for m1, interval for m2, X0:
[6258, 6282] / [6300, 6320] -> 8.2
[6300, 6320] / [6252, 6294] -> 9.0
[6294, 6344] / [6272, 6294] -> 9.3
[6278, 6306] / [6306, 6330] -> 9.1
